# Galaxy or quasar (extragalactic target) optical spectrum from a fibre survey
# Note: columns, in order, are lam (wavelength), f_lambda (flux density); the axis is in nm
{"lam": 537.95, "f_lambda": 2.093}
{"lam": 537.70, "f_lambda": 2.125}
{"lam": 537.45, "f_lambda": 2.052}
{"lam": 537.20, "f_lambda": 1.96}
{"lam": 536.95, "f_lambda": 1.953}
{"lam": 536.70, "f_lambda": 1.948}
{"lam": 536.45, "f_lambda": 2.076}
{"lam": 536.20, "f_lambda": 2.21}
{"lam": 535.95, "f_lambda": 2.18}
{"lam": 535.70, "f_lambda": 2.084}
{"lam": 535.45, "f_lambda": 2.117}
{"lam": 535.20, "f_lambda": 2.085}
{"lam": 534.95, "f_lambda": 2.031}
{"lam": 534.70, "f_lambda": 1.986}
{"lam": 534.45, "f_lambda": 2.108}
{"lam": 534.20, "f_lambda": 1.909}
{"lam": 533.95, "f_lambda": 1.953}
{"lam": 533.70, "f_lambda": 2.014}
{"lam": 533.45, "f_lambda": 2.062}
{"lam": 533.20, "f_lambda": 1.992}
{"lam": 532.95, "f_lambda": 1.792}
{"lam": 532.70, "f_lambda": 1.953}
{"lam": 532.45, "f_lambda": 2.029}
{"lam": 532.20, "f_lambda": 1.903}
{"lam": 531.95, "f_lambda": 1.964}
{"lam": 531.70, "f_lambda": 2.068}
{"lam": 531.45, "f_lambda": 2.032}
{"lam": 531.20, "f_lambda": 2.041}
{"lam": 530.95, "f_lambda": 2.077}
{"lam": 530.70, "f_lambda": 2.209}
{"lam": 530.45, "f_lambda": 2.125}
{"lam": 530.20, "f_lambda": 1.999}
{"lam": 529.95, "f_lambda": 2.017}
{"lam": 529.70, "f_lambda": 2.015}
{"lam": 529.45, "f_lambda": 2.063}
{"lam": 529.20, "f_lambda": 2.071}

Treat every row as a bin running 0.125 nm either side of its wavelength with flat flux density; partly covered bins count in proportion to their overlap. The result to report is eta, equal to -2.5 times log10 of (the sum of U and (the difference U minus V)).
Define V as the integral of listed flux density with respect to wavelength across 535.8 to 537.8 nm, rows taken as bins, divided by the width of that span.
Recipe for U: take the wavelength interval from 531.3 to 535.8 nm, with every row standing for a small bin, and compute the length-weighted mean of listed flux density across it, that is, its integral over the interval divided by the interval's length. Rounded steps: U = 2.00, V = 2.06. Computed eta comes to -0.72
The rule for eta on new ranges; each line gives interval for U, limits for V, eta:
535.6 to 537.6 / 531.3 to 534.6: -0.82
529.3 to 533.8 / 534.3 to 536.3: -0.72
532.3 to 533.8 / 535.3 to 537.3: -0.68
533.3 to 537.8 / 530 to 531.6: -0.76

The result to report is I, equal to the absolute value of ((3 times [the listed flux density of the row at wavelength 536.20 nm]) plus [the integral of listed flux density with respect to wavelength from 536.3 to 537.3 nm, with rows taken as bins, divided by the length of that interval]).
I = 8.6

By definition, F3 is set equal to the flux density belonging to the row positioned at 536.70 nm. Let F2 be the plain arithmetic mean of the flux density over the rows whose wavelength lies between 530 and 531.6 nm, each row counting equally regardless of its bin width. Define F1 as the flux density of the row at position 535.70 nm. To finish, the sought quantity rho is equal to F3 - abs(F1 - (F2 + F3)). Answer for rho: 0.00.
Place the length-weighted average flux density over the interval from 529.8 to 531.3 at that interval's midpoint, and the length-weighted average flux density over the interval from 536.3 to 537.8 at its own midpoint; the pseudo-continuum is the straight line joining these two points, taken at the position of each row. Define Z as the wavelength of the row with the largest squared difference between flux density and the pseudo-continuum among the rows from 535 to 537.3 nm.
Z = 536.20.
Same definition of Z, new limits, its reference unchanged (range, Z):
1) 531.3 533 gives 532.95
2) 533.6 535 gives 534.20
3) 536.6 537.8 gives 537.70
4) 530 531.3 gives 530.70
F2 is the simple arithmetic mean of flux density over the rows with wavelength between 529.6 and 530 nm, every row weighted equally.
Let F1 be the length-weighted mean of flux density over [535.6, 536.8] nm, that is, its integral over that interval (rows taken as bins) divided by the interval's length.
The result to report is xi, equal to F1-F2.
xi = 0.09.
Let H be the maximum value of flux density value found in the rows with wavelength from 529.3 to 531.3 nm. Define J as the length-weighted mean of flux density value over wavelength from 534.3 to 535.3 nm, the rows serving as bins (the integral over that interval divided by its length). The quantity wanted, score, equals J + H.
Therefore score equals 4.26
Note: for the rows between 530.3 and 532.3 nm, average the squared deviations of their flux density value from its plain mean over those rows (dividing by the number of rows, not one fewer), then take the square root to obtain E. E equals 0.088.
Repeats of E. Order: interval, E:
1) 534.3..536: 0.058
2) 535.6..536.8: 0.092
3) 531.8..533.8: 0.079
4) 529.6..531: 0.074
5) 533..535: 0.058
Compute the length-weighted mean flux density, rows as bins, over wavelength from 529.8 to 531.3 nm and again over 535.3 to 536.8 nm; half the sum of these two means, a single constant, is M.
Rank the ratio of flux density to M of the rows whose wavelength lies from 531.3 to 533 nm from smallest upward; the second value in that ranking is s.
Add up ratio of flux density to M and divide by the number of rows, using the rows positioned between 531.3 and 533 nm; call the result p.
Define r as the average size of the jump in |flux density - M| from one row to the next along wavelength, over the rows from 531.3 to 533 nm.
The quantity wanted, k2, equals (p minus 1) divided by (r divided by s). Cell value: -0.59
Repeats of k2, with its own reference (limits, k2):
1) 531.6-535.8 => -0.46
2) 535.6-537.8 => -0.20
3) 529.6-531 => -0.15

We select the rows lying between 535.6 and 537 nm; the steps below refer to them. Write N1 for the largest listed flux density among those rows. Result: 2.21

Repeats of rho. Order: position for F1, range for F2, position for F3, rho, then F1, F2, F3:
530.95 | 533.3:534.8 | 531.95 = 0.07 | 2.077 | 2.01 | 1.964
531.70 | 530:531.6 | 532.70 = -0.01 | 2.068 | 2.08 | 1.953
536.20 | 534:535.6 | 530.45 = 0.17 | 2.21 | 2.04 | 2.125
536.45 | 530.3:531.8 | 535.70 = -0.02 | 2.076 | 2.09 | 2.084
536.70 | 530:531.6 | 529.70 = -0.13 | 1.948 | 2.08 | 2.015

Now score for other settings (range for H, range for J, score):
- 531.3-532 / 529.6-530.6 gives 4.11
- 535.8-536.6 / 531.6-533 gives 4.17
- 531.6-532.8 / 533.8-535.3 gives 4.08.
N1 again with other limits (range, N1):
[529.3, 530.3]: 2.063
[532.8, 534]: 2.062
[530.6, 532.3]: 2.209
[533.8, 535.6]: 2.117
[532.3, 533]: 2.029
